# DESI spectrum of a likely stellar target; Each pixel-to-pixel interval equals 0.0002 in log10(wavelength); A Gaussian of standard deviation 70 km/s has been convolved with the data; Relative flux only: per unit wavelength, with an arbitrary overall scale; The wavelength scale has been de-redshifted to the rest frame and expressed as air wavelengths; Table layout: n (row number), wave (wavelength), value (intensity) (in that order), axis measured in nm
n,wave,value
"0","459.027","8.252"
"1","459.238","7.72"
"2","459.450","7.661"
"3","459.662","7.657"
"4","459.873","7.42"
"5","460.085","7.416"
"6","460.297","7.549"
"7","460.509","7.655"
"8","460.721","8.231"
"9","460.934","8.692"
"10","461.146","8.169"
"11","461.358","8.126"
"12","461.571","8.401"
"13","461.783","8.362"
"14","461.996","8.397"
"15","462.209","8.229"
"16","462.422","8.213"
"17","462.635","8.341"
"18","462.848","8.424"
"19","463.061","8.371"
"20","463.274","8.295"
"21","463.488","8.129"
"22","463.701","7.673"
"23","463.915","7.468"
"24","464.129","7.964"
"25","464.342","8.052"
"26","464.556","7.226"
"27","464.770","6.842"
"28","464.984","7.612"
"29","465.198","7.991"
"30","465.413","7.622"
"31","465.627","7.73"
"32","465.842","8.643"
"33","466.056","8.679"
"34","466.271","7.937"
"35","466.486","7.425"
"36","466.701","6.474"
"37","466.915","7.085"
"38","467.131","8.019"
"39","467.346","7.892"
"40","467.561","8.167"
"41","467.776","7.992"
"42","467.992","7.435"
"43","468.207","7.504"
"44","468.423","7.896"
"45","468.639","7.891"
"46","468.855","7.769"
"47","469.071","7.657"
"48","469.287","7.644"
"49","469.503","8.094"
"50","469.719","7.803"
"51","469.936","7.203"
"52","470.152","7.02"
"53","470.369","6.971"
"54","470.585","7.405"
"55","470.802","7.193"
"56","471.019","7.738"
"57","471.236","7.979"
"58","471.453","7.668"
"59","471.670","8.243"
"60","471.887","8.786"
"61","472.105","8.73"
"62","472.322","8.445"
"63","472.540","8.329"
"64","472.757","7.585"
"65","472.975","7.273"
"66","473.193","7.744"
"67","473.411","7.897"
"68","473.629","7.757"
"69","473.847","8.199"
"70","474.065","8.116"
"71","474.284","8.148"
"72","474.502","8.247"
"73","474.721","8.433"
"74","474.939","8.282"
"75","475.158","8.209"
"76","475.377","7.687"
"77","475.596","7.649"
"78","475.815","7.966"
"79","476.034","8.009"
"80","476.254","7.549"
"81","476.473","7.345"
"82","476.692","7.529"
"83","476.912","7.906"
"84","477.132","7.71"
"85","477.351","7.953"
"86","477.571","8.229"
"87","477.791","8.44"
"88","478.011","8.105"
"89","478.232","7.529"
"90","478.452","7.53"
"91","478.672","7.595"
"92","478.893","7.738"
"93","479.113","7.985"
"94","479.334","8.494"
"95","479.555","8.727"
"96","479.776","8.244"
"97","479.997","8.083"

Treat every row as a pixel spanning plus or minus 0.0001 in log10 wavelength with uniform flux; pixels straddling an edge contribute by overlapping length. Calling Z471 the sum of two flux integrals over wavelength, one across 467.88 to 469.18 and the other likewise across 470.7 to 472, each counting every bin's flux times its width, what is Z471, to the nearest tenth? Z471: 20.3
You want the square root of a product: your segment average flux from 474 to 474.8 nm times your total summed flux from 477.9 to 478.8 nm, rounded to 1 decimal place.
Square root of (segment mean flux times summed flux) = 15.9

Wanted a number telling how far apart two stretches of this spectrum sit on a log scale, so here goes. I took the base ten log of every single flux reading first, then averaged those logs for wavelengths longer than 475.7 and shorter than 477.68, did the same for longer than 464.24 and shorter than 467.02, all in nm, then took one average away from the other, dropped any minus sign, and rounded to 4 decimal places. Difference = 0.0102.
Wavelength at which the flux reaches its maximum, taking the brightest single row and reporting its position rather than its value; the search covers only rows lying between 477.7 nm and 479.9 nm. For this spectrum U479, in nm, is 479.555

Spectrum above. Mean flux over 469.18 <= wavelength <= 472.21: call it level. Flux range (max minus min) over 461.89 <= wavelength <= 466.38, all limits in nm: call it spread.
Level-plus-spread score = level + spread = 9.6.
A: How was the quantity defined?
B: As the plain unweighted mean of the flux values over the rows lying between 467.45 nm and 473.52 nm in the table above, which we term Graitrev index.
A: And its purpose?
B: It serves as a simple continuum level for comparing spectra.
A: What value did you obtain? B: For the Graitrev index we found 7.79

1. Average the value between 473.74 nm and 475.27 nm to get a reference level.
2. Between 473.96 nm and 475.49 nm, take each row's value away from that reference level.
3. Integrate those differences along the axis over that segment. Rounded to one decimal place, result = 0.1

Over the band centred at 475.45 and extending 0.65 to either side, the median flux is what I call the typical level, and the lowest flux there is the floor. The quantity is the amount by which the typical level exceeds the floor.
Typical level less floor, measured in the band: 0.34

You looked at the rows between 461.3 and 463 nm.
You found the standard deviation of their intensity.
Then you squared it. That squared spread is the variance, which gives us 0.01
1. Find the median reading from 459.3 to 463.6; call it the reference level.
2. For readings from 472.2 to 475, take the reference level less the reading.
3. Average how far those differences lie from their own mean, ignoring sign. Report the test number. 0.30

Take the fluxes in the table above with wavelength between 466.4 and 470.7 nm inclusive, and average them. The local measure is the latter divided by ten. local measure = 0.76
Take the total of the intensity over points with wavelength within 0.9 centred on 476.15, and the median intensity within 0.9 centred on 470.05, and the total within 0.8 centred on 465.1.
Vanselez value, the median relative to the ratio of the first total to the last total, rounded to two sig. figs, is 6.9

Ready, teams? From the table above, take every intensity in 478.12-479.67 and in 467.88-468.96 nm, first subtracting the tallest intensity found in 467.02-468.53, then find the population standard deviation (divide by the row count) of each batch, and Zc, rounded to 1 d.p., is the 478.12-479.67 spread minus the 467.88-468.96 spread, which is 0.3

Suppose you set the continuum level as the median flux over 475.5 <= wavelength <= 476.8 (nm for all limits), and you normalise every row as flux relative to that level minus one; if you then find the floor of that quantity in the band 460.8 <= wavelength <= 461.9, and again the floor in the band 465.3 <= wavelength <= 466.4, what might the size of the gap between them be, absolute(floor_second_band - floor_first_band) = 0.07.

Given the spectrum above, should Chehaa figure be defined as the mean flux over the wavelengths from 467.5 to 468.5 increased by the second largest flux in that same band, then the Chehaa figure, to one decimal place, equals 15.8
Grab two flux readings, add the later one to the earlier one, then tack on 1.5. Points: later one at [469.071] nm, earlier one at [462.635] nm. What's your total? 17.5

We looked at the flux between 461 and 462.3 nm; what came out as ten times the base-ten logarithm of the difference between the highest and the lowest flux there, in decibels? -5.6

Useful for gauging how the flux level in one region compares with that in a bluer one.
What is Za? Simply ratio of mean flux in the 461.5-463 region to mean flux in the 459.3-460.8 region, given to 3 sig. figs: 1.09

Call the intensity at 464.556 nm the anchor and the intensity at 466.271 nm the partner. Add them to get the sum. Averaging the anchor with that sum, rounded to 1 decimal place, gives 11.2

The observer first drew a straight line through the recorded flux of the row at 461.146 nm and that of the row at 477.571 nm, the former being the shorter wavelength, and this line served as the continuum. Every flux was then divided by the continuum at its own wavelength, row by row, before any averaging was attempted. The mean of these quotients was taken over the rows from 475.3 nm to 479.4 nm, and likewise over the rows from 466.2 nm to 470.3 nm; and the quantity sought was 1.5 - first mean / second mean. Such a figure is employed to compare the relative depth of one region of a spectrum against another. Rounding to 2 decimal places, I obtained 0.48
